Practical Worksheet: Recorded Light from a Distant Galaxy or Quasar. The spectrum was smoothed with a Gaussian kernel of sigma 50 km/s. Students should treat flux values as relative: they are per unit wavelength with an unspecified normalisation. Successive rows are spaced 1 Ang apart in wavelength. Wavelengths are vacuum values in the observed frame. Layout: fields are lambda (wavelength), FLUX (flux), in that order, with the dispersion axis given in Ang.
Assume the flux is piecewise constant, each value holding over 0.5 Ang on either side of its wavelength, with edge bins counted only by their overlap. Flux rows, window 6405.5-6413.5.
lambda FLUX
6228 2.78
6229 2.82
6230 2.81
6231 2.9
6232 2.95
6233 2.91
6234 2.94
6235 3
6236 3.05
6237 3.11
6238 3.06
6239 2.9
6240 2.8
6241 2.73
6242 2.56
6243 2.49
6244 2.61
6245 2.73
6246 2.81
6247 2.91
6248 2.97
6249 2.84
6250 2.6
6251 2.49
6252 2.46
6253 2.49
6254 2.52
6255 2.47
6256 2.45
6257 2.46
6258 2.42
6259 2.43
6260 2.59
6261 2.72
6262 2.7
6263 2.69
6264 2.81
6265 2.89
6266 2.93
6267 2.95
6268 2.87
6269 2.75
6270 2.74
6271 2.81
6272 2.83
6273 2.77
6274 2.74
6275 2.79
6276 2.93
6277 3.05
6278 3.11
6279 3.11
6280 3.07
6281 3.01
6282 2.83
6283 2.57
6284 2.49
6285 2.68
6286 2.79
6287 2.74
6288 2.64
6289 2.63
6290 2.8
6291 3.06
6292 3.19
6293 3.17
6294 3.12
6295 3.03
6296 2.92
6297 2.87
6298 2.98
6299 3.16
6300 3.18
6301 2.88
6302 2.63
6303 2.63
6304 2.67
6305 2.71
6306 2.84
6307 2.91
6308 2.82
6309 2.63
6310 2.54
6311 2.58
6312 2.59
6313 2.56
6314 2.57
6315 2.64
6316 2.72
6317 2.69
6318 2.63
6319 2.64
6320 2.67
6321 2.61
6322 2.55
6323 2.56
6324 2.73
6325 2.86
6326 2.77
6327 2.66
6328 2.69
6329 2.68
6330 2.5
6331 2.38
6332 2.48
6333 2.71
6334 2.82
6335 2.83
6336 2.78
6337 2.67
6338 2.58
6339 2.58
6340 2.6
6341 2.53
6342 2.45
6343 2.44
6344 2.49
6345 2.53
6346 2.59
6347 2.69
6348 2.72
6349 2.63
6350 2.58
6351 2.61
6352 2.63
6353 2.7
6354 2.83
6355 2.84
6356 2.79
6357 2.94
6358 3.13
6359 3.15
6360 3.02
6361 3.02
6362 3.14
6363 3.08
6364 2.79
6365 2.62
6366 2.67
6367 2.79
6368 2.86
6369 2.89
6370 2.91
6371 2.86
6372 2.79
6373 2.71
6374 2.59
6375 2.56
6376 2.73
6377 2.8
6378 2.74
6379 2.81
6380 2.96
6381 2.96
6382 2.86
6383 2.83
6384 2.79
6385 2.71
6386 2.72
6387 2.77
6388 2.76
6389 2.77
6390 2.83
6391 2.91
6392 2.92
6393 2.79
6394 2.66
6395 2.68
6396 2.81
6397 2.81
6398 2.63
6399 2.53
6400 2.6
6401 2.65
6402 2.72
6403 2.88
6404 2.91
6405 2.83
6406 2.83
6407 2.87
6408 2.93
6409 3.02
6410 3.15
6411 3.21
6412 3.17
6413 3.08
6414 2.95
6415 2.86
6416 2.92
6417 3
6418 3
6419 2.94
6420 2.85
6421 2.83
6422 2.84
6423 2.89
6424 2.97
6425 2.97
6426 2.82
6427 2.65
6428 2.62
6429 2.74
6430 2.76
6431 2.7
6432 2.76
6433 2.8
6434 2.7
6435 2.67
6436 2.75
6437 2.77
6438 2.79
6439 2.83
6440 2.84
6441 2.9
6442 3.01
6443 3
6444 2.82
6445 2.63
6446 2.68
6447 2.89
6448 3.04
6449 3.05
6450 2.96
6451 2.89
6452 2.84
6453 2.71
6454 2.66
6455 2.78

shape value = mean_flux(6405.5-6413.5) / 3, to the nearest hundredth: 1.01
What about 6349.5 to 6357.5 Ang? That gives 0.91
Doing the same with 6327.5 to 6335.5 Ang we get 0.88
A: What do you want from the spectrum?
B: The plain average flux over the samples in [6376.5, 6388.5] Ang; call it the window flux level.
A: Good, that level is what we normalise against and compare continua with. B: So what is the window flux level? 2.81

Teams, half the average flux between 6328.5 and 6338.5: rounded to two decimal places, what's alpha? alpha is 1.32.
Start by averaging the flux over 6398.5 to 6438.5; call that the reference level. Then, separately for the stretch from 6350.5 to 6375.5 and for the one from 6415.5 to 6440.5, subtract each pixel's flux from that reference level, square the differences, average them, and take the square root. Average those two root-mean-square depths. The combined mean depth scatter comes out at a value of 0.144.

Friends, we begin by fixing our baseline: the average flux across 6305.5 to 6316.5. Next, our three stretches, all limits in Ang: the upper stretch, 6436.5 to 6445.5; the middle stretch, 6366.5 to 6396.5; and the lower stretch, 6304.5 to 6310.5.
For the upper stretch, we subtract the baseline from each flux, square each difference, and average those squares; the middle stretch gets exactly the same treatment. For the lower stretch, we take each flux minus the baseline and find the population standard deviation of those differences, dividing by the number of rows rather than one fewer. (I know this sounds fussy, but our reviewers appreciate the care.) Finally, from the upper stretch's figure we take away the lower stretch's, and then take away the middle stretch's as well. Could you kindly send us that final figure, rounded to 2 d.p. -0.11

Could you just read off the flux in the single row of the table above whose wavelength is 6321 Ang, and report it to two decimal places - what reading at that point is 2.61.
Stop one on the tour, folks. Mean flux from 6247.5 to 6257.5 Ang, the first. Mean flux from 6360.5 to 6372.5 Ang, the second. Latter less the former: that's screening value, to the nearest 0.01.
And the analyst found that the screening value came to 0.29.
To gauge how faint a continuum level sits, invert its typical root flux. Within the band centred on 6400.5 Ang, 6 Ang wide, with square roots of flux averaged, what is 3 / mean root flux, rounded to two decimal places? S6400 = 1.84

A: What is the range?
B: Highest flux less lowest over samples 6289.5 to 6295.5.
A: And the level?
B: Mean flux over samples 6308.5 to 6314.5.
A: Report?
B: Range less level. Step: -2.19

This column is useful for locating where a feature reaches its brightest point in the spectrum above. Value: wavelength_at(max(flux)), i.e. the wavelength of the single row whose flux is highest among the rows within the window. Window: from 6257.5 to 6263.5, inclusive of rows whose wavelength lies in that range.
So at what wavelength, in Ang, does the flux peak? 6261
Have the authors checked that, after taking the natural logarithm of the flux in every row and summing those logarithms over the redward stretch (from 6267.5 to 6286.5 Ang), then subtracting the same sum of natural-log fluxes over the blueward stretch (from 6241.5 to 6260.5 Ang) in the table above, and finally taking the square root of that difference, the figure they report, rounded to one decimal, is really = 1.3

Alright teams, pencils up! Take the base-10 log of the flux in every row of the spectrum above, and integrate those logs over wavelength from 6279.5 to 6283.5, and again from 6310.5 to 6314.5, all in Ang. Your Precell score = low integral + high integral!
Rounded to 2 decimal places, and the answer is 3.47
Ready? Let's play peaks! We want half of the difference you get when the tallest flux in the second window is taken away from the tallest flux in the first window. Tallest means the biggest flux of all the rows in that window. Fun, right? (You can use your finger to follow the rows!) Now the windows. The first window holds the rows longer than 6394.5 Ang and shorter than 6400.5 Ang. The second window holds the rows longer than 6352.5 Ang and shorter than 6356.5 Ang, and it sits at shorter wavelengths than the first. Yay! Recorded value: 0.0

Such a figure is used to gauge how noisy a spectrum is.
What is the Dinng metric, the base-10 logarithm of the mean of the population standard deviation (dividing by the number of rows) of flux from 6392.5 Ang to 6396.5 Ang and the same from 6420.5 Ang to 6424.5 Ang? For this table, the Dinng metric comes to -1.22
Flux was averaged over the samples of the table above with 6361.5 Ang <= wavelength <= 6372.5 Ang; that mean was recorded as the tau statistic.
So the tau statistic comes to 2.85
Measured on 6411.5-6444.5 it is 2.85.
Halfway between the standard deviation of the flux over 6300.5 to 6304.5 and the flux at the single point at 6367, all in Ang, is 1.45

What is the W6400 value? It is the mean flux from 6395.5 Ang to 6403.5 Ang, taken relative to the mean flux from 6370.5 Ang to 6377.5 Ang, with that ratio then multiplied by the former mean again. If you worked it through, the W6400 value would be 2.69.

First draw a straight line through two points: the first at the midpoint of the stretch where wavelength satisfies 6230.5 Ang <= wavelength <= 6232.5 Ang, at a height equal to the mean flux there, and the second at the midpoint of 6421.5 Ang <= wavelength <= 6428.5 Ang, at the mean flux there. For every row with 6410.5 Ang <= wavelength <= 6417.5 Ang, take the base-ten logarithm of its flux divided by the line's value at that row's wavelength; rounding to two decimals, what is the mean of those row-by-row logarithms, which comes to 0.03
